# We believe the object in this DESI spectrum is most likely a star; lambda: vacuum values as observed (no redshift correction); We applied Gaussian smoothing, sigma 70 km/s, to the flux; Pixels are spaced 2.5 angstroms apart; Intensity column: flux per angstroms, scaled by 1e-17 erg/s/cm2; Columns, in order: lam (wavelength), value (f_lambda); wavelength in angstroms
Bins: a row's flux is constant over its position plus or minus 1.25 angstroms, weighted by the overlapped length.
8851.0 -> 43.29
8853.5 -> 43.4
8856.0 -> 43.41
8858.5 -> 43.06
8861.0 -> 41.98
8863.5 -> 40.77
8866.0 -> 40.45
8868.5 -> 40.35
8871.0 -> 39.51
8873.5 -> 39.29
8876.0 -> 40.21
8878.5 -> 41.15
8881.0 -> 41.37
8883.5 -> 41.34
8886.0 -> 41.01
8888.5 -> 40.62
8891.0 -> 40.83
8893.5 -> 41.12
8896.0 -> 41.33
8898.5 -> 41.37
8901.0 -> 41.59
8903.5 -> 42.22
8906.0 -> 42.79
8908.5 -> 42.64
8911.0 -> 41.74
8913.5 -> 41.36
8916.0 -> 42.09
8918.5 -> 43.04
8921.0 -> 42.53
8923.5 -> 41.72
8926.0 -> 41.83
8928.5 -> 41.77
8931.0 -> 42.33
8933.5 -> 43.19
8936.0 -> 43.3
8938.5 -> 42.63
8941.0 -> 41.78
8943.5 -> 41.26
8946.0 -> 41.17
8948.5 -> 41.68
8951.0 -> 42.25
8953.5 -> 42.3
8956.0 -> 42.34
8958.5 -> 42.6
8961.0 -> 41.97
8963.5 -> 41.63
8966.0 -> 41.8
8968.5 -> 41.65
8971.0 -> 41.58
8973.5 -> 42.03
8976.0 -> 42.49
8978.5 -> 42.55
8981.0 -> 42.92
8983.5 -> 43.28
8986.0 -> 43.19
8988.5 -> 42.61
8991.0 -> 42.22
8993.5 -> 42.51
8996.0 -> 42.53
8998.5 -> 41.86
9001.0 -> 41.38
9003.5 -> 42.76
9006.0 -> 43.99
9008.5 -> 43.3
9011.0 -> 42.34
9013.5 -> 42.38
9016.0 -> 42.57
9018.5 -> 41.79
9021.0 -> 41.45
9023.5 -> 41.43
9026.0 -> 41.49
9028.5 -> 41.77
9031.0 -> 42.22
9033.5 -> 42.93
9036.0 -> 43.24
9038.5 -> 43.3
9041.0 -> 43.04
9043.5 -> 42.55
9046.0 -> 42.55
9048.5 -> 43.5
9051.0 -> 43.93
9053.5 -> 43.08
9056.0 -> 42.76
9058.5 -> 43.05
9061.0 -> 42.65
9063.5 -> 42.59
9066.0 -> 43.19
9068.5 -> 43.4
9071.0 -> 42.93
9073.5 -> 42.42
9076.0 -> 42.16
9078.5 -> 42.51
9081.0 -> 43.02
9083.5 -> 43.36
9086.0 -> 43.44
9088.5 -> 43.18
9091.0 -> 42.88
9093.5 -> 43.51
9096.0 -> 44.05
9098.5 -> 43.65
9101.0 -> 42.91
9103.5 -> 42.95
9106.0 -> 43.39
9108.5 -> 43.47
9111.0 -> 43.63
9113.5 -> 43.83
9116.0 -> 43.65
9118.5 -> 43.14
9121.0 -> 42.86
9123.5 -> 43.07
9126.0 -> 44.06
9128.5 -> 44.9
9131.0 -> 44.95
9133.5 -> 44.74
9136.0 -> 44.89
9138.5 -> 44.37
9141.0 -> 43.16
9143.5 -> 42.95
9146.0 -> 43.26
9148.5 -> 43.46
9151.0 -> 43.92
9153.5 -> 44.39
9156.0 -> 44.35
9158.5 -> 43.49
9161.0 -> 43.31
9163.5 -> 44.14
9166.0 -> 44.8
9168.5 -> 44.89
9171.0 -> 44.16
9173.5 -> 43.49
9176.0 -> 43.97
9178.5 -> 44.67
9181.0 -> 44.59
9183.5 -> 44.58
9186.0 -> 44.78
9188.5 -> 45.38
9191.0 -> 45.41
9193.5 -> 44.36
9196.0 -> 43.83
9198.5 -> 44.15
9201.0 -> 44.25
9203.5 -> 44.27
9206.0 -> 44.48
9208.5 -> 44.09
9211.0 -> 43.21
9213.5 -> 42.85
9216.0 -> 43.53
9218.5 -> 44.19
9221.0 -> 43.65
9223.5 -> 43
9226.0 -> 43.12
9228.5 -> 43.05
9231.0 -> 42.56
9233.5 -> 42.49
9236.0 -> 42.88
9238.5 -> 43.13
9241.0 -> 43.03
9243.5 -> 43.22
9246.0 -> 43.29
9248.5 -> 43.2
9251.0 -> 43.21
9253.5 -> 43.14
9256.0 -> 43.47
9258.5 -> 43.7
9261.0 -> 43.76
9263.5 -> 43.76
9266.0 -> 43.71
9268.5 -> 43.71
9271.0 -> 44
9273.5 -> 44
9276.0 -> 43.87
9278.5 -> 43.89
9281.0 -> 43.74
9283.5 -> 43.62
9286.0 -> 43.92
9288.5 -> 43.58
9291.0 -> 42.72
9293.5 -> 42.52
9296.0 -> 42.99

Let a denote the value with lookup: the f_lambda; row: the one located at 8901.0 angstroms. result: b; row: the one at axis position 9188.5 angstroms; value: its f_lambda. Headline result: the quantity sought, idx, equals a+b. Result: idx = 87.0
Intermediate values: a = 41.59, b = 45.38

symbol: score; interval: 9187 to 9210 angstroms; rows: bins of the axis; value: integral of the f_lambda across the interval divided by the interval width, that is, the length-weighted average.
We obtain 44.5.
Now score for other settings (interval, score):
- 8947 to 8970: 42.0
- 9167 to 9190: 44.5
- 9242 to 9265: 43.4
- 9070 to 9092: 42.9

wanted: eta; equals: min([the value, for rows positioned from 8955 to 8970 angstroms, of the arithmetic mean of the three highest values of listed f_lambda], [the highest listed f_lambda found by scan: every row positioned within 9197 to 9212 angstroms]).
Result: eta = 42.3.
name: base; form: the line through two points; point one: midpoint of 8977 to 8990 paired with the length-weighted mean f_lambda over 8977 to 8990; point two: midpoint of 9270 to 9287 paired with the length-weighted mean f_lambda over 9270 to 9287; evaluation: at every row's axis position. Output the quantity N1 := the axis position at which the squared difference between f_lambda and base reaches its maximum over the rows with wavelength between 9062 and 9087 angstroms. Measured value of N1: 9076.0 angstroms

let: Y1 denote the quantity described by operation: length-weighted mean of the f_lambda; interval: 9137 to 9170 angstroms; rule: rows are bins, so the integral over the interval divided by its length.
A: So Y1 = 43.9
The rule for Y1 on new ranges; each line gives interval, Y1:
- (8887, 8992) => 42.1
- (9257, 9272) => 43.8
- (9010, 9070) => 42.6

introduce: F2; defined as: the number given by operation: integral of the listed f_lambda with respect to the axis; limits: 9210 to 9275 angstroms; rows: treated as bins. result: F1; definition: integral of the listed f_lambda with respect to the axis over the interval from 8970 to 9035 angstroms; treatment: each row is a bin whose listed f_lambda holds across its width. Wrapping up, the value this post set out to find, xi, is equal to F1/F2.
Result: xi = 0.98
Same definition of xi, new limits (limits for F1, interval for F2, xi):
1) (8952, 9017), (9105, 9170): 0.97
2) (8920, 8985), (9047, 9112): 0.98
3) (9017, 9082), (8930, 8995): 1.01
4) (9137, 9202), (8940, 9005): 1.05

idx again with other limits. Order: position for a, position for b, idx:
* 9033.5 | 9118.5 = 86.1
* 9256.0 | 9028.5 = 85.2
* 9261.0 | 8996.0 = 86.3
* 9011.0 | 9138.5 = 86.7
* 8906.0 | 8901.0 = 84.4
